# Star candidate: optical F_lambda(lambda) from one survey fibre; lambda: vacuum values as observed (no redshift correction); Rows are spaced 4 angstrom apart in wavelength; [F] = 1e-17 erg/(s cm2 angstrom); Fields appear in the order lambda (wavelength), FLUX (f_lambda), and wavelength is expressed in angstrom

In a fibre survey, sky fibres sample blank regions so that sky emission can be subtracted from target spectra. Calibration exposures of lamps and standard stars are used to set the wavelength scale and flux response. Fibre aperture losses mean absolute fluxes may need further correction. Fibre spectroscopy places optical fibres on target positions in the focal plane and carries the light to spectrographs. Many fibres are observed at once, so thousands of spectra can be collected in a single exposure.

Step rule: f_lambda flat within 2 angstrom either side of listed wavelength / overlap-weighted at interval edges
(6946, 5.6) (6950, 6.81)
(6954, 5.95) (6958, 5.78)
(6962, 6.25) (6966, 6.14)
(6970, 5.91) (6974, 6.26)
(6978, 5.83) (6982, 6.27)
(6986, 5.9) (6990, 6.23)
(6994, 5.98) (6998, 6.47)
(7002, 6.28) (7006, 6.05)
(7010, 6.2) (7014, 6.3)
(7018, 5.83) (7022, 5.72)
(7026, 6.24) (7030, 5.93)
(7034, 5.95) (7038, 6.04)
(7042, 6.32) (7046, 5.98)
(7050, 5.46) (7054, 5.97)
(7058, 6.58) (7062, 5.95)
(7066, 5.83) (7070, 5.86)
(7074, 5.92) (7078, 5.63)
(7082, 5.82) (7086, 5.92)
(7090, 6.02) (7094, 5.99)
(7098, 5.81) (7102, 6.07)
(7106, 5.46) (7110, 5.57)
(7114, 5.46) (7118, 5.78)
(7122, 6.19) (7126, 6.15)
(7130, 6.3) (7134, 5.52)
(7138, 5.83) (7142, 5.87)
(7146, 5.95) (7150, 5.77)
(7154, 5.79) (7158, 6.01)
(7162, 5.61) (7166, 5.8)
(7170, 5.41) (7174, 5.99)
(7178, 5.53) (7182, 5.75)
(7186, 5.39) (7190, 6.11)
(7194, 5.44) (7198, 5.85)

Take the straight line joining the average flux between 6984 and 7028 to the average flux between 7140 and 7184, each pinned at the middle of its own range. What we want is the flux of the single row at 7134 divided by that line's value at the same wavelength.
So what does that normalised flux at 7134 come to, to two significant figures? 0.95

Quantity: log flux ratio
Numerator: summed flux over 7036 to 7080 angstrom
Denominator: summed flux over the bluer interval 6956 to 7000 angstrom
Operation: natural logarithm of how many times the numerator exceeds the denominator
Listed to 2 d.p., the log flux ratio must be -0.02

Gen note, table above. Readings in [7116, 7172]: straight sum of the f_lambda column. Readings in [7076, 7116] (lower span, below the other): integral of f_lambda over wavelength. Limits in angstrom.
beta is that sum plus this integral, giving 313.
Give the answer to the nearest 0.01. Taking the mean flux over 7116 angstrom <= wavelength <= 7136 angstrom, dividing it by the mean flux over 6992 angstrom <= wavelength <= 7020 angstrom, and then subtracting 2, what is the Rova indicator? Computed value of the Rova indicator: -1.03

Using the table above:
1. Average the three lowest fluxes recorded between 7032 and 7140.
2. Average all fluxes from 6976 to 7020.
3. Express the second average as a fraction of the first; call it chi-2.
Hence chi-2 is 1.12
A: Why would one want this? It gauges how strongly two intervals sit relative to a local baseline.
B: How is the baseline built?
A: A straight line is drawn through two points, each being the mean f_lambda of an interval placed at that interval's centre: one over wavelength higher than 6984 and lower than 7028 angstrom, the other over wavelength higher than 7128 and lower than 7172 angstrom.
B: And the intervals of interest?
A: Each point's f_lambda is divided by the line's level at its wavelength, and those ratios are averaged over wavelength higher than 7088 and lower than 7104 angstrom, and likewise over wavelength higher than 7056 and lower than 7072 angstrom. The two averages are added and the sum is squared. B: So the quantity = 4.08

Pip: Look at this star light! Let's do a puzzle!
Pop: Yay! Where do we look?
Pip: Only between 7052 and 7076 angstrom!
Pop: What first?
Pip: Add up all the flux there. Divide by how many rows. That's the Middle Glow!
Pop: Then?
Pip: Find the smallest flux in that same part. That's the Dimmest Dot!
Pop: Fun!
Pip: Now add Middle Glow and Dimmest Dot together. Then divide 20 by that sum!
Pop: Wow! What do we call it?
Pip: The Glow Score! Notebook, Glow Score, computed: 1.69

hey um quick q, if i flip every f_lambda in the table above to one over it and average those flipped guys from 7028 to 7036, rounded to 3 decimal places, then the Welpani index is 0.168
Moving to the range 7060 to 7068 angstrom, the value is 0.170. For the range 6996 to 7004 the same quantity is 0.157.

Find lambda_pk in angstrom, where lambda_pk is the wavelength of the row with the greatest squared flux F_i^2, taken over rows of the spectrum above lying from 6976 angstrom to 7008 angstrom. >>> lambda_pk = 6998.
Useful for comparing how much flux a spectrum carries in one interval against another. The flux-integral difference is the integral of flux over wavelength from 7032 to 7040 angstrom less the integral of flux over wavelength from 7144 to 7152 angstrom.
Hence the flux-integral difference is 1.1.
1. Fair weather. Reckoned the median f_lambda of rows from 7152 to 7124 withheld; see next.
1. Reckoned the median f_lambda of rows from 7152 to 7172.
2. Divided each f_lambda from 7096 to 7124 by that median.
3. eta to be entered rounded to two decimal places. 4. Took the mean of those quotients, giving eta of 1.00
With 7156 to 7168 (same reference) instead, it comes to 1.00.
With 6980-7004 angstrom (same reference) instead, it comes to 1.07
